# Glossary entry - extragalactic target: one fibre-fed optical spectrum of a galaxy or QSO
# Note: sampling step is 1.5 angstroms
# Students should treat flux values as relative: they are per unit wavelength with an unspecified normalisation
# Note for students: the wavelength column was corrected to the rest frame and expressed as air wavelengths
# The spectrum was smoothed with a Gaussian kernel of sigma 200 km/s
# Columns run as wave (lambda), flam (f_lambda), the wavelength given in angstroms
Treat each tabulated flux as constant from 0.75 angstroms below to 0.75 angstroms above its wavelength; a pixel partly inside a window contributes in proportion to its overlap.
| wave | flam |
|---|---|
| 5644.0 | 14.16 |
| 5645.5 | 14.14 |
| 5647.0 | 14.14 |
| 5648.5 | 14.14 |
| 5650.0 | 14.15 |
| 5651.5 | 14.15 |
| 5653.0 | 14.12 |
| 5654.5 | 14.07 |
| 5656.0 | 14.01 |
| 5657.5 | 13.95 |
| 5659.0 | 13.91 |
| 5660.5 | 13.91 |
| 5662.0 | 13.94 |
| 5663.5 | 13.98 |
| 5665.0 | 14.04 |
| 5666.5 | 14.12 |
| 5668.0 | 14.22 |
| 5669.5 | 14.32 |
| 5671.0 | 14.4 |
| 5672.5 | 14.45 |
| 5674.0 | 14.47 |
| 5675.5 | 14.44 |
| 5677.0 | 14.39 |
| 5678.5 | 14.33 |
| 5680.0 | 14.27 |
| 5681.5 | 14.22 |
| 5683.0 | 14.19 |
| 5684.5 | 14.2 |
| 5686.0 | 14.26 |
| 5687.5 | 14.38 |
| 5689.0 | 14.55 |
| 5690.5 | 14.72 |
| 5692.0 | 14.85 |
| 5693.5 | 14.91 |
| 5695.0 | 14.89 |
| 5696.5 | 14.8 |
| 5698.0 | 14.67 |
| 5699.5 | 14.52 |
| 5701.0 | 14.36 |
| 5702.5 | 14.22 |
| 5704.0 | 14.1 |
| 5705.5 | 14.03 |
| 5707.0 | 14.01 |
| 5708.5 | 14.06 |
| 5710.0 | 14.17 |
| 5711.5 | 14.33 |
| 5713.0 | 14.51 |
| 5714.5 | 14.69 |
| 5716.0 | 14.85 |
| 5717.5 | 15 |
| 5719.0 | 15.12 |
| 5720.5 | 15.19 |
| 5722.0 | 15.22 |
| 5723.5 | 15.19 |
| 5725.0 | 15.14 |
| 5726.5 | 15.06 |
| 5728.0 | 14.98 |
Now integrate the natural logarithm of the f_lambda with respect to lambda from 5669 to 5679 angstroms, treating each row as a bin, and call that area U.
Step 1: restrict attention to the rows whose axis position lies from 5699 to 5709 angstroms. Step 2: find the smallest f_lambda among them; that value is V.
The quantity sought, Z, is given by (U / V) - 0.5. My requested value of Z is 1.40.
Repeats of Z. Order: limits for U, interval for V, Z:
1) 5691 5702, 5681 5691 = 1.58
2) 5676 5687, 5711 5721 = 1.54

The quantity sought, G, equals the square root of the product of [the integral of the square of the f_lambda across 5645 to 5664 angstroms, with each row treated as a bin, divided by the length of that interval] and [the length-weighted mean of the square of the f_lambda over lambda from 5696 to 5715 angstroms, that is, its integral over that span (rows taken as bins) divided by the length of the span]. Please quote 201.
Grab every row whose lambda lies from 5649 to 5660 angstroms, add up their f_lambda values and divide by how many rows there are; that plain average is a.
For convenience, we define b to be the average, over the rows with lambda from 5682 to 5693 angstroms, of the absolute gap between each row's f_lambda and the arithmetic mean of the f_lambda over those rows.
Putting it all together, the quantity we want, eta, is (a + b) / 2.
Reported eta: 7.14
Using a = 14.1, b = 0.22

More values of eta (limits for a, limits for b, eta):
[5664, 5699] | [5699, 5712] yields 7.29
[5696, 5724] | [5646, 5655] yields 7.30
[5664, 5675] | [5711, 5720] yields 7.26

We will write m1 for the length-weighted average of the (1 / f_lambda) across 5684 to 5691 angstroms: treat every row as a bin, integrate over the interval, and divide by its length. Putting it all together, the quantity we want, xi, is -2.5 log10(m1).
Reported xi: 2.90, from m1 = 0.0694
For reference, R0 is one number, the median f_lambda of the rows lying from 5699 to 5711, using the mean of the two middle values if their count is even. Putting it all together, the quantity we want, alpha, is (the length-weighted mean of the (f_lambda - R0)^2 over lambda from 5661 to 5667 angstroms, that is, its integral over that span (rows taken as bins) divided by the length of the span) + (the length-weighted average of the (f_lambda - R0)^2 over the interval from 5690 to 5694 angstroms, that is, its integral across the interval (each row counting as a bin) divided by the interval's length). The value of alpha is 0.51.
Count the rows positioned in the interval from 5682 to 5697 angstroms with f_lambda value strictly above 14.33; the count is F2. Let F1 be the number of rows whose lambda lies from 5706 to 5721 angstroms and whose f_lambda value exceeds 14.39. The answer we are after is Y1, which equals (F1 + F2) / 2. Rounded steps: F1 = 6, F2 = 7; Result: 6.5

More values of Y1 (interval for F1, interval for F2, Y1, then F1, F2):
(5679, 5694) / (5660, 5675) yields 3.5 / 4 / 3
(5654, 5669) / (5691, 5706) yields 3.5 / 0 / 7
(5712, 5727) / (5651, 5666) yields 5.0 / 10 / 0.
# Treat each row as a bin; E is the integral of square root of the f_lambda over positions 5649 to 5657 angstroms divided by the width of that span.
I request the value 3.75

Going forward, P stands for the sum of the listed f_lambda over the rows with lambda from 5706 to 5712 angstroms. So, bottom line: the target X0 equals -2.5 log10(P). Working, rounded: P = 56.6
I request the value -4.38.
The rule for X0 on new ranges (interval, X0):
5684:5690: -4.40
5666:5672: -4.39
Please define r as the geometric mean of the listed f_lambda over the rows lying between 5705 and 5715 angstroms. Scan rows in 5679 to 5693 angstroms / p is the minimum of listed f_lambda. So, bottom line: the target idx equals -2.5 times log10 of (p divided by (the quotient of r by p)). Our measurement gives -2.87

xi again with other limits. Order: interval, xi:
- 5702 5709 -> 2.87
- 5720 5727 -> 2.95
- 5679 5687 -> 2.88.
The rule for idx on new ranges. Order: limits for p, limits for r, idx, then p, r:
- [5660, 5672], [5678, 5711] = -2.82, 13.91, 14.4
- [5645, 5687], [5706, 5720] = -2.81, 13.91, 14.5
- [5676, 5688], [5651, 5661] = -2.89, 14.19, 14.0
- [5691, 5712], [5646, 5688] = -2.85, 14.01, 14.2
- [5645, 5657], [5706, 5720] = -2.83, 14.01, 14.5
